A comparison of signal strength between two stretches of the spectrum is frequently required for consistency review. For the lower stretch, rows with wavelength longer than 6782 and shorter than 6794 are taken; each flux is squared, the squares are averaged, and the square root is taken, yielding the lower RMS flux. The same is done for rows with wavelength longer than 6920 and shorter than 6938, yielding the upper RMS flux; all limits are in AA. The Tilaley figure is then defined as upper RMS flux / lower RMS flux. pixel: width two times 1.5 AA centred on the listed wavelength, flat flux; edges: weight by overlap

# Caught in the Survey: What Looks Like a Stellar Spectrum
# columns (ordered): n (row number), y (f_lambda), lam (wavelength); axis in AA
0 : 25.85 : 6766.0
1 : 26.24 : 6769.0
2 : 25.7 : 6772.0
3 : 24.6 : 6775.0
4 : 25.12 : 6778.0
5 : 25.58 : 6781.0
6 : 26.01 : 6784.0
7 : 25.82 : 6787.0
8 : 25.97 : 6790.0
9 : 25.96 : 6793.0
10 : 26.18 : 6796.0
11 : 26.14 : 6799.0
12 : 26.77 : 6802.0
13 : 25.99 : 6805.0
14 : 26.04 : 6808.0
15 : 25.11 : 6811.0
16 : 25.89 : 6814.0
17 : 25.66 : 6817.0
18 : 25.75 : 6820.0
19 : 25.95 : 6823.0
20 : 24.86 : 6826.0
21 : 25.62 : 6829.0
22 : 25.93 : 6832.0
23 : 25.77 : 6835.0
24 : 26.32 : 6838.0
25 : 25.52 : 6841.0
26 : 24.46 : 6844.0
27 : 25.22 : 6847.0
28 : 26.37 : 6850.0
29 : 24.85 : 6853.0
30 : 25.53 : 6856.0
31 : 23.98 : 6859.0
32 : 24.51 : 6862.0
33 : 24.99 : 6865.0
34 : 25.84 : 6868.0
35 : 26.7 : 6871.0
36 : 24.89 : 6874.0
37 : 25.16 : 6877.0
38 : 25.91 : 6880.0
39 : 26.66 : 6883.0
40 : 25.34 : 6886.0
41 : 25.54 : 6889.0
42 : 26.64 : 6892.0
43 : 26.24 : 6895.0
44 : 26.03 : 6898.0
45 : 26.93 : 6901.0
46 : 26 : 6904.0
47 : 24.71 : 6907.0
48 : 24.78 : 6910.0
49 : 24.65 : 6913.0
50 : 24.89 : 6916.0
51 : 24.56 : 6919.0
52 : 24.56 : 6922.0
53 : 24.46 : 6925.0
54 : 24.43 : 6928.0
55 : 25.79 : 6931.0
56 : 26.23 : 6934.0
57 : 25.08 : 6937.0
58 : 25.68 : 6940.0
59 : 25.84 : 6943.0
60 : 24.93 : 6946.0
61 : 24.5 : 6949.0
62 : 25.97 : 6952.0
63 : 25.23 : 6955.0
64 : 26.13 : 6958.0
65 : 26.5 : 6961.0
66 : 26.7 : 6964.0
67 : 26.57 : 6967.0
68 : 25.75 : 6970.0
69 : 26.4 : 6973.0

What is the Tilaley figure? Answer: 0.97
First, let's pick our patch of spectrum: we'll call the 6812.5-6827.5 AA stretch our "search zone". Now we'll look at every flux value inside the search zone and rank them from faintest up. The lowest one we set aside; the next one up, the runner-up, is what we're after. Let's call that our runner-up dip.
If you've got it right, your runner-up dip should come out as 25.66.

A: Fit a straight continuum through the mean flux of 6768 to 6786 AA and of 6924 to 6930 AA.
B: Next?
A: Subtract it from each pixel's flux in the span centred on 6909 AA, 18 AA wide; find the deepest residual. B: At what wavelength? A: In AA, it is 6913.0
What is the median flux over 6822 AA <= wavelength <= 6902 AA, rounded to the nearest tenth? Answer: 25.6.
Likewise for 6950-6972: 26.1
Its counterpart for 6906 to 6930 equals 24.6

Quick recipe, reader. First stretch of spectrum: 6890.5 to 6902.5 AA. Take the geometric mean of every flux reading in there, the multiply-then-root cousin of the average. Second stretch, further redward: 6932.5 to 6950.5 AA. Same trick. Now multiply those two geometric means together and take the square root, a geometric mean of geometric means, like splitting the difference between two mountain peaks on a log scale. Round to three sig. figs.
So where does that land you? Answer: 25.9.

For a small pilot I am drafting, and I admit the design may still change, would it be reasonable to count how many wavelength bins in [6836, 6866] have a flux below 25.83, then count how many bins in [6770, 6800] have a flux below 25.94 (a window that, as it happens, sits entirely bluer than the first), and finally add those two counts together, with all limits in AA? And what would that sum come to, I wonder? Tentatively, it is 13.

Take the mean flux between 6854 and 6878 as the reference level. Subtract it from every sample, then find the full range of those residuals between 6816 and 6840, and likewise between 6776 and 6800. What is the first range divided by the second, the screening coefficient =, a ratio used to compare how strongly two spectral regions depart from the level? 1.4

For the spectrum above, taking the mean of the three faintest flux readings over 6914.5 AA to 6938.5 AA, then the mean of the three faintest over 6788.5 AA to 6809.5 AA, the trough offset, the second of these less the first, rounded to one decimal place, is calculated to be 1.5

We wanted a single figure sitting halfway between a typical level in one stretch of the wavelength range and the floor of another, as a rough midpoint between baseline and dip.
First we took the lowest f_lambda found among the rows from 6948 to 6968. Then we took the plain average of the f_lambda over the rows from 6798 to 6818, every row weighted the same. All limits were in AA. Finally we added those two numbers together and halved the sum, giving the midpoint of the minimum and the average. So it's 25.22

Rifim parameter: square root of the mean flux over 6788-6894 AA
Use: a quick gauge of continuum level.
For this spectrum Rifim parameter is 5.07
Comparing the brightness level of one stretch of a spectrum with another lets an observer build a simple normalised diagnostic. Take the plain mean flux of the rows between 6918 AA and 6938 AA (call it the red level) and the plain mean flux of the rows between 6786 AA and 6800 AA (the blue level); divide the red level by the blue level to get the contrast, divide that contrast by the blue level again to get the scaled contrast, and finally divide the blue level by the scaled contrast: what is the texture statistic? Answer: 704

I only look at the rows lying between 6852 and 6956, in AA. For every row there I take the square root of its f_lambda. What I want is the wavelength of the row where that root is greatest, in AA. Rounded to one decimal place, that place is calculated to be 6901.0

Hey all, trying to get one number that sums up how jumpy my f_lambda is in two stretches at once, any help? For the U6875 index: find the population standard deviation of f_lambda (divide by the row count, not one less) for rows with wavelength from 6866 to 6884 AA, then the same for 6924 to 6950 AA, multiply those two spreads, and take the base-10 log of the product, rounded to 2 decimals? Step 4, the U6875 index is -0.36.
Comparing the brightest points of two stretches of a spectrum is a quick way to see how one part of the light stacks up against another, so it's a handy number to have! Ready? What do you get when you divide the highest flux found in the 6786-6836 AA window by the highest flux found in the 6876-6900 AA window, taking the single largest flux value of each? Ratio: 1.00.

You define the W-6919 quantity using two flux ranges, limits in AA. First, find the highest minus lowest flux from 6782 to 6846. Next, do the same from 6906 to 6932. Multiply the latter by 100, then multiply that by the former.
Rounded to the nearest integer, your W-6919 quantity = 314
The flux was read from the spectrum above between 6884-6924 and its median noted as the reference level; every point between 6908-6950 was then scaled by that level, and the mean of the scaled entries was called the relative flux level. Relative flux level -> 0.988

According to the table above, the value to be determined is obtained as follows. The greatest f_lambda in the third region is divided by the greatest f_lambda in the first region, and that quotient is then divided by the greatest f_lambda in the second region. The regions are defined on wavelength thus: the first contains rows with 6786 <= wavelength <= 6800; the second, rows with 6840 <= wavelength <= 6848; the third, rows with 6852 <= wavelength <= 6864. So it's 0.0382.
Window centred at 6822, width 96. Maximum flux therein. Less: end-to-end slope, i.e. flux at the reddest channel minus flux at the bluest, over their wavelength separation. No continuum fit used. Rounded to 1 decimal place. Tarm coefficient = 26.8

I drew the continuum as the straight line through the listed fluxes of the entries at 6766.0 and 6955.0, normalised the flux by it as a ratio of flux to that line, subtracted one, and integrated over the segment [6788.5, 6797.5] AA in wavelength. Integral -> 0.10 AA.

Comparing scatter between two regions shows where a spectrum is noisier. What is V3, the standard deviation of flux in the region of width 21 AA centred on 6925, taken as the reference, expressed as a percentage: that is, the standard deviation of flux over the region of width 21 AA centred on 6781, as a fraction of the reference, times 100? 71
